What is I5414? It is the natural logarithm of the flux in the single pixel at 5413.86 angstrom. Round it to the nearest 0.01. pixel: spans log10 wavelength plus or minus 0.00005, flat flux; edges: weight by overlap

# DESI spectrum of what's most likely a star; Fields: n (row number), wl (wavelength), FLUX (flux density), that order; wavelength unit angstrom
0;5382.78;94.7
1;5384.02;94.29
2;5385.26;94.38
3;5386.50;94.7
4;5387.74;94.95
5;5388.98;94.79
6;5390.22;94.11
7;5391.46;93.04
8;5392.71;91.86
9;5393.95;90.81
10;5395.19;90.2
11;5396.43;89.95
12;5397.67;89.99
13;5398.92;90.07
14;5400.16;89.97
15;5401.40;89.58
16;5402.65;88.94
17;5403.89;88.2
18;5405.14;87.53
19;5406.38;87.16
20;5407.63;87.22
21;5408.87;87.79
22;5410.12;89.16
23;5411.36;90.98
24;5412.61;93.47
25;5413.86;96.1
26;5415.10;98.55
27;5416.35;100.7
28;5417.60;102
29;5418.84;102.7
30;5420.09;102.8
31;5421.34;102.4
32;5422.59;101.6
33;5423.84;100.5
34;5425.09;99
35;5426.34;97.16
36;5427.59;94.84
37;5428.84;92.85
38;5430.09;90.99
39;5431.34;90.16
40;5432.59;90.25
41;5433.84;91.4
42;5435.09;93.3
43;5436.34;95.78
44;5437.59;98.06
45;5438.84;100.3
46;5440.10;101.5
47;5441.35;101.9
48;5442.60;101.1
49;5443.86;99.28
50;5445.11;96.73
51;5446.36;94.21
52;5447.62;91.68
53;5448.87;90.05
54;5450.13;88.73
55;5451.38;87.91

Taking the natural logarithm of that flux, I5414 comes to 4.57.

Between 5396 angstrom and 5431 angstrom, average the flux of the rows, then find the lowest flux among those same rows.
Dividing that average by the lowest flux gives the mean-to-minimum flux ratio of 1.08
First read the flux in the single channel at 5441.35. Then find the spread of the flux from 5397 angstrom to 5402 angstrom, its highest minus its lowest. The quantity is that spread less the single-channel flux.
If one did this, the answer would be -101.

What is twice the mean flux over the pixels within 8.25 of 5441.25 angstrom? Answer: 193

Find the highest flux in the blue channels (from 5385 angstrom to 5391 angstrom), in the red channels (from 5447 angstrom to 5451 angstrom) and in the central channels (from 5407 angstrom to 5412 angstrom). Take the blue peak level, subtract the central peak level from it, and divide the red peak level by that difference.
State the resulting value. 23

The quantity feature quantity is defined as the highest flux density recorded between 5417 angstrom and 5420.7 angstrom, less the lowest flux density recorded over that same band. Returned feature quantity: 1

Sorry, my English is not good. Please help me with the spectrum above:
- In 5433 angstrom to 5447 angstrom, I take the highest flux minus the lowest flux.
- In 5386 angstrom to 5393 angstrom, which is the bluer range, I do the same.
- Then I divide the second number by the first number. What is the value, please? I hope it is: 0.29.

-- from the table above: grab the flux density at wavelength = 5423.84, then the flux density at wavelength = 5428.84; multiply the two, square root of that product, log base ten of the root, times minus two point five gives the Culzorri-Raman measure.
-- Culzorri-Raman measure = -4.96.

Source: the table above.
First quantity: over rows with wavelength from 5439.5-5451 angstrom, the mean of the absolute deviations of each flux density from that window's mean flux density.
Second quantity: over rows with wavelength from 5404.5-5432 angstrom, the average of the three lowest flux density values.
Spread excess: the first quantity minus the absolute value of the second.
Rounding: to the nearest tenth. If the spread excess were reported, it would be -82.9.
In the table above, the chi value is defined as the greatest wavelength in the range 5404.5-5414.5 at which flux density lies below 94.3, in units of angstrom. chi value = 5412.61 angstrom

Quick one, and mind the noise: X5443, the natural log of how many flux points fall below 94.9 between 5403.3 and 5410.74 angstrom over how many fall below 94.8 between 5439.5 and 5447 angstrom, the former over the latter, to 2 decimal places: 1.79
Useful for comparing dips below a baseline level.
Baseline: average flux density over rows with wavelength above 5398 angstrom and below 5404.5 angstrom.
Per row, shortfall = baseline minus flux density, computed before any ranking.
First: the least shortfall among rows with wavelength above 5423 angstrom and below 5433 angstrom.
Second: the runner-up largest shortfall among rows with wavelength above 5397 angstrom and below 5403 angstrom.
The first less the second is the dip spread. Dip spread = -11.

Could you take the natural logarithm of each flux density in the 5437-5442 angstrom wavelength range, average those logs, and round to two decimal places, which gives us 4.61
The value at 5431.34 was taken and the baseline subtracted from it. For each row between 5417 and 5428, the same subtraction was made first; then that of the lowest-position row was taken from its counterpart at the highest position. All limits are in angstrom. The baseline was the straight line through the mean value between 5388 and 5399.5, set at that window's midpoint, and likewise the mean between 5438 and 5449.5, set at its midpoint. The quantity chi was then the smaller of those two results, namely -8.3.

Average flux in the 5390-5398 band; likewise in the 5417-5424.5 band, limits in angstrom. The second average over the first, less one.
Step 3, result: 0.12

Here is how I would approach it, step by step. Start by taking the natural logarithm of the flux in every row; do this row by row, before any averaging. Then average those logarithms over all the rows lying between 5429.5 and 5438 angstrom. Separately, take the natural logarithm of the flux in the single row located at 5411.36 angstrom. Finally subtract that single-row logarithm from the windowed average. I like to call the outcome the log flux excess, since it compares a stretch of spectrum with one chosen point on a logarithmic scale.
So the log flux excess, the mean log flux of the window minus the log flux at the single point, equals 0.02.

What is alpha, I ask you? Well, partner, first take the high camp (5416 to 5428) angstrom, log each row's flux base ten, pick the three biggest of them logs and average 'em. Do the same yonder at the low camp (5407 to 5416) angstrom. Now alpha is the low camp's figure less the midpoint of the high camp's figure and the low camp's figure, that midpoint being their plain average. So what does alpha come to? -0.014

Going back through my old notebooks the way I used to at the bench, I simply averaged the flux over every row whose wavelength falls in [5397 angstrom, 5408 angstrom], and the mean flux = 89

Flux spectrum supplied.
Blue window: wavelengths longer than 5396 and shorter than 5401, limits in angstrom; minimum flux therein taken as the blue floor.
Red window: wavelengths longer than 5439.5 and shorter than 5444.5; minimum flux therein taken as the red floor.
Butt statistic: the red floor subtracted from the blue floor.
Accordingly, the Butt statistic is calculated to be -9.3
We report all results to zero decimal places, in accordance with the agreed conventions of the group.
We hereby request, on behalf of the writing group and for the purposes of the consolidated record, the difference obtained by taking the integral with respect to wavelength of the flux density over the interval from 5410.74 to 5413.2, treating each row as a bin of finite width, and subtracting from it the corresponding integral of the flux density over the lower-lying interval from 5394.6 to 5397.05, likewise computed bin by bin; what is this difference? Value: 6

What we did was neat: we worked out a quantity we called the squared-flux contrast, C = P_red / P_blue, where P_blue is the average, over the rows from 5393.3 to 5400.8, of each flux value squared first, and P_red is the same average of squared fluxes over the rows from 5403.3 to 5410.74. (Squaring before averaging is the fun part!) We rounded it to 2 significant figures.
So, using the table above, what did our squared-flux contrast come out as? 0.95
